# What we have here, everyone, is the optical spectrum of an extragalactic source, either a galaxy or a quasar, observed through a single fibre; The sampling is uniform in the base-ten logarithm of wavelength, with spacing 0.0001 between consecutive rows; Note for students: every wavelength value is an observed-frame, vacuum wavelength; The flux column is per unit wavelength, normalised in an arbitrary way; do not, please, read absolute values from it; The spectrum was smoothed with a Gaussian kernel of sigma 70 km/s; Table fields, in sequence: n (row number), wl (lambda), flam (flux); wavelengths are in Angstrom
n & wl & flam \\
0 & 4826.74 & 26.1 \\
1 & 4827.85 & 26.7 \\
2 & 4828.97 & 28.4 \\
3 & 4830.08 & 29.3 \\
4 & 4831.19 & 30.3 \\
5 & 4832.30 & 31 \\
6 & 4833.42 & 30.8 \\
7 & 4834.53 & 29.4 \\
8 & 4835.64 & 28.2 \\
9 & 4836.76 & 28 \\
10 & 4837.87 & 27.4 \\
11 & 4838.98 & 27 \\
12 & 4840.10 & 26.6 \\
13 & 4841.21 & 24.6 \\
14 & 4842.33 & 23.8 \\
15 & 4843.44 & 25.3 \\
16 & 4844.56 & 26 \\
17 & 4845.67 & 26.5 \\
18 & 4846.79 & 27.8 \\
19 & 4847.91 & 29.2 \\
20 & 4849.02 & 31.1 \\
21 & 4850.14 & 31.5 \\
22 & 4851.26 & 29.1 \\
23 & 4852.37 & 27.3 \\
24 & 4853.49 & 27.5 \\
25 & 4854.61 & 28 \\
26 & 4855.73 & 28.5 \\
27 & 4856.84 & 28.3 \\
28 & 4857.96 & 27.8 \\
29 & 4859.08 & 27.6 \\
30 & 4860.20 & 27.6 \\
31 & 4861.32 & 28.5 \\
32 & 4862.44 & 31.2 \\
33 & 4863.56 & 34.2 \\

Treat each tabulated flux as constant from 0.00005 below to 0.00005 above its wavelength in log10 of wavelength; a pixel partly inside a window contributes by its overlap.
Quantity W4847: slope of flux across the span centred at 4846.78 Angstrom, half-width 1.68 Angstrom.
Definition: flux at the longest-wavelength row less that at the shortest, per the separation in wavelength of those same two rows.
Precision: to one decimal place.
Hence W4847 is 1.2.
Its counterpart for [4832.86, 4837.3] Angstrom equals -0.8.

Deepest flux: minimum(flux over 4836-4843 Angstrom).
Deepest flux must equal 23.8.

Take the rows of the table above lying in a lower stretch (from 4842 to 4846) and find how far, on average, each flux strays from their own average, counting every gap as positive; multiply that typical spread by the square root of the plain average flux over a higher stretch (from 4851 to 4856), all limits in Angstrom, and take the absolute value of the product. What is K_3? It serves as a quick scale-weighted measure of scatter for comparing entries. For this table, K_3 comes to 4.5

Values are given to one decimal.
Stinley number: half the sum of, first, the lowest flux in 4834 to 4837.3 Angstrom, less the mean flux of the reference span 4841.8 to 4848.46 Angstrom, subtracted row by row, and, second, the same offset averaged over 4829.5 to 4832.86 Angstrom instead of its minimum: 2.7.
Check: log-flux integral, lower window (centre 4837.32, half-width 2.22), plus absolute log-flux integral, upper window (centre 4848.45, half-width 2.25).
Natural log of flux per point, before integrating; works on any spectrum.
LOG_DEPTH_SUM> 30.0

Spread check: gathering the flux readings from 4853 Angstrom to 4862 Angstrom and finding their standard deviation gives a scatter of 0.4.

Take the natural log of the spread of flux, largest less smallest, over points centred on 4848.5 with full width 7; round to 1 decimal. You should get 1.6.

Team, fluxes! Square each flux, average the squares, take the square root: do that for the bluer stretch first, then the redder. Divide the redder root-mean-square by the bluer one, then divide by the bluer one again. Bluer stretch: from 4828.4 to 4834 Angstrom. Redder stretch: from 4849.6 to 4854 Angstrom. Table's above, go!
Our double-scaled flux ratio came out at 0.0322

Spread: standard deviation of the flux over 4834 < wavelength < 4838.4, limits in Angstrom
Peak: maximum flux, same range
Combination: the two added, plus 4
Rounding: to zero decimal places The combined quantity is 34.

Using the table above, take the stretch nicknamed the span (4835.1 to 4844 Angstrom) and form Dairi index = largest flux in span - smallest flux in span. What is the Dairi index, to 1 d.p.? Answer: 4.4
